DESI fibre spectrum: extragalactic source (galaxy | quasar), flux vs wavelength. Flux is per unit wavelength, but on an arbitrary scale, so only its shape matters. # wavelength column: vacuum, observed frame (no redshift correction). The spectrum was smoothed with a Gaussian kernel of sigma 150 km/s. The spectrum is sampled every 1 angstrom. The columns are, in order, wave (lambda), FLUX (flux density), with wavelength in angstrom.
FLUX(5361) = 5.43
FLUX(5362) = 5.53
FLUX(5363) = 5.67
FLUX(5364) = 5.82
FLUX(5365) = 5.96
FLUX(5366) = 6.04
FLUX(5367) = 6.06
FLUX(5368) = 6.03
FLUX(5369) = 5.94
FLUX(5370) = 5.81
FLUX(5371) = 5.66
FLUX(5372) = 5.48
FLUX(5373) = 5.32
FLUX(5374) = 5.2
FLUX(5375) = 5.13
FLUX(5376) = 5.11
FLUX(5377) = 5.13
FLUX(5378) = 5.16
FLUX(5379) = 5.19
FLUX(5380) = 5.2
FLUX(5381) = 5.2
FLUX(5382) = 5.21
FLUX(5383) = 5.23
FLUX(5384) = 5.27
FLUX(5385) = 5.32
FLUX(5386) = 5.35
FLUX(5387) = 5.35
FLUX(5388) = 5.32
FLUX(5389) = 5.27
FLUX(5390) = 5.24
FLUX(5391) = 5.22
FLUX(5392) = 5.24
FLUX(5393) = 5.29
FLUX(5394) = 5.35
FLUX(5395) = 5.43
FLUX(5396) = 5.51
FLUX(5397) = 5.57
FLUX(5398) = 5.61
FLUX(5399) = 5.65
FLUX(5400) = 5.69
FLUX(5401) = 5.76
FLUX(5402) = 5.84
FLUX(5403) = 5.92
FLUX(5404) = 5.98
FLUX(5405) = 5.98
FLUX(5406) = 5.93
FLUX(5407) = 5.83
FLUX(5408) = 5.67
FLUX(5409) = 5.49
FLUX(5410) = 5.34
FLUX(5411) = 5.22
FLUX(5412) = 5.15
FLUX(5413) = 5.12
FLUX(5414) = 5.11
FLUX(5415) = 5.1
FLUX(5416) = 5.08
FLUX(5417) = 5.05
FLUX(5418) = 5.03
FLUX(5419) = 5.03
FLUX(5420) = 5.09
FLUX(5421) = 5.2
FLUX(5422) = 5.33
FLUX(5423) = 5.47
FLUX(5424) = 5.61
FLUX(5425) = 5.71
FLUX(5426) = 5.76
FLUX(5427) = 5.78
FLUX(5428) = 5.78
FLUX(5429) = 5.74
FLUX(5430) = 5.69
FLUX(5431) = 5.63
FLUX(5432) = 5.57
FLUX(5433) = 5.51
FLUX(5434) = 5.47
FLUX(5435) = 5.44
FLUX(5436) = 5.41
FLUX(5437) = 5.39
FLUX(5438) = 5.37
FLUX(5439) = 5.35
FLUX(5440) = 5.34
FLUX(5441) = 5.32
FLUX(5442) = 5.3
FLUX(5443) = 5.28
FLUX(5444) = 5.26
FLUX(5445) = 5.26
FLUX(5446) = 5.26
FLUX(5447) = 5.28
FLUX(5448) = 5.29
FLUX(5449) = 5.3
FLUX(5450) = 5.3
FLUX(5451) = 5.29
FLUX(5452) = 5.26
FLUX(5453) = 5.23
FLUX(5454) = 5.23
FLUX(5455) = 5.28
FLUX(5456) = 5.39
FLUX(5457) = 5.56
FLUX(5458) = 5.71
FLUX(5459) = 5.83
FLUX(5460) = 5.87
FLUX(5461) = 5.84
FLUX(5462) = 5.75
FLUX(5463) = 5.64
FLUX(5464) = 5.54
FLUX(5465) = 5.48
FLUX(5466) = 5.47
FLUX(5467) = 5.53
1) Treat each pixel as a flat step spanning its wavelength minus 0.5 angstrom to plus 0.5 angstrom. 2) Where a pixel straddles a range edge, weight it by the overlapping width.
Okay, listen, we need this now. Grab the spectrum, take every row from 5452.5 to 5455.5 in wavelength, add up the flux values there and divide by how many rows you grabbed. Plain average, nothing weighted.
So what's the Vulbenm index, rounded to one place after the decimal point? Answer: 5.2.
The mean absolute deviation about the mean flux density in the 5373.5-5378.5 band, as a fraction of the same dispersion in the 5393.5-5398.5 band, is 0.33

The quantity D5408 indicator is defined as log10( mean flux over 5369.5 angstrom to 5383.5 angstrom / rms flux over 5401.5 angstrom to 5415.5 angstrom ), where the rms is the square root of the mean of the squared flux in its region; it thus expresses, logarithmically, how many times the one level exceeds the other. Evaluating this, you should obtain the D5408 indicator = -0.022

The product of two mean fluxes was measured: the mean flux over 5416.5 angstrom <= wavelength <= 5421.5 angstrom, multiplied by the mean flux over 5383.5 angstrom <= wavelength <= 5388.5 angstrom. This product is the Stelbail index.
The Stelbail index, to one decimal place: 27.0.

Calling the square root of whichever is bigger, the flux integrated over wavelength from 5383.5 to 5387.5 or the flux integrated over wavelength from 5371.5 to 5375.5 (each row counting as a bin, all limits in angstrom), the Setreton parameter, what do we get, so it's 4.61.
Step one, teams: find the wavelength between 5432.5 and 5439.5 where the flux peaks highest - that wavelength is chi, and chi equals 5433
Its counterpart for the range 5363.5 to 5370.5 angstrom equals 5367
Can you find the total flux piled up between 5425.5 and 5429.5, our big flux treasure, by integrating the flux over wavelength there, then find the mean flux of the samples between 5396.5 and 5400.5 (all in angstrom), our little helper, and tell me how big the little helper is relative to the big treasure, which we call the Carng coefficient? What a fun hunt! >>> 0.244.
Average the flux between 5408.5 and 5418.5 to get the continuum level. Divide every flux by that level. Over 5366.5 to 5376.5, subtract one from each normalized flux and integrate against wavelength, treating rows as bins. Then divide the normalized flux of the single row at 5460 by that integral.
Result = 1.4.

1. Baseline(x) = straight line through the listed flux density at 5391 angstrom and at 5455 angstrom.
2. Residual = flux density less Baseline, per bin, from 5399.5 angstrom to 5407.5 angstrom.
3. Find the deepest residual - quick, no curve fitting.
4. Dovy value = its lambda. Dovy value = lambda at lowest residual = 5400 angstrom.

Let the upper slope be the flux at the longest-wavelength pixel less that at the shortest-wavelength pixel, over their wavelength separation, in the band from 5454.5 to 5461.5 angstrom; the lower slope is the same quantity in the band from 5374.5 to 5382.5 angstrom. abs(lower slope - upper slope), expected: 0.082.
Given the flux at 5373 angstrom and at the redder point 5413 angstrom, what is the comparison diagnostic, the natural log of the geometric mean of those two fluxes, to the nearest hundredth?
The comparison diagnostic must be 1.65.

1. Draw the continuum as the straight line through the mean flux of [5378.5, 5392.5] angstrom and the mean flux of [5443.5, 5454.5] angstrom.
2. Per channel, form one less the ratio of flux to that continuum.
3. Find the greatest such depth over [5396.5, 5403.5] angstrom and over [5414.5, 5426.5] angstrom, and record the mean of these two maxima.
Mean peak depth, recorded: -0.007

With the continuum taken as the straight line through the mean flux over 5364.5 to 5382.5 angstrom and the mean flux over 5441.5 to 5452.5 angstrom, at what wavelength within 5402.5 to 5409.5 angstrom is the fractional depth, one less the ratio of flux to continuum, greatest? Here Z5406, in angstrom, 5409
